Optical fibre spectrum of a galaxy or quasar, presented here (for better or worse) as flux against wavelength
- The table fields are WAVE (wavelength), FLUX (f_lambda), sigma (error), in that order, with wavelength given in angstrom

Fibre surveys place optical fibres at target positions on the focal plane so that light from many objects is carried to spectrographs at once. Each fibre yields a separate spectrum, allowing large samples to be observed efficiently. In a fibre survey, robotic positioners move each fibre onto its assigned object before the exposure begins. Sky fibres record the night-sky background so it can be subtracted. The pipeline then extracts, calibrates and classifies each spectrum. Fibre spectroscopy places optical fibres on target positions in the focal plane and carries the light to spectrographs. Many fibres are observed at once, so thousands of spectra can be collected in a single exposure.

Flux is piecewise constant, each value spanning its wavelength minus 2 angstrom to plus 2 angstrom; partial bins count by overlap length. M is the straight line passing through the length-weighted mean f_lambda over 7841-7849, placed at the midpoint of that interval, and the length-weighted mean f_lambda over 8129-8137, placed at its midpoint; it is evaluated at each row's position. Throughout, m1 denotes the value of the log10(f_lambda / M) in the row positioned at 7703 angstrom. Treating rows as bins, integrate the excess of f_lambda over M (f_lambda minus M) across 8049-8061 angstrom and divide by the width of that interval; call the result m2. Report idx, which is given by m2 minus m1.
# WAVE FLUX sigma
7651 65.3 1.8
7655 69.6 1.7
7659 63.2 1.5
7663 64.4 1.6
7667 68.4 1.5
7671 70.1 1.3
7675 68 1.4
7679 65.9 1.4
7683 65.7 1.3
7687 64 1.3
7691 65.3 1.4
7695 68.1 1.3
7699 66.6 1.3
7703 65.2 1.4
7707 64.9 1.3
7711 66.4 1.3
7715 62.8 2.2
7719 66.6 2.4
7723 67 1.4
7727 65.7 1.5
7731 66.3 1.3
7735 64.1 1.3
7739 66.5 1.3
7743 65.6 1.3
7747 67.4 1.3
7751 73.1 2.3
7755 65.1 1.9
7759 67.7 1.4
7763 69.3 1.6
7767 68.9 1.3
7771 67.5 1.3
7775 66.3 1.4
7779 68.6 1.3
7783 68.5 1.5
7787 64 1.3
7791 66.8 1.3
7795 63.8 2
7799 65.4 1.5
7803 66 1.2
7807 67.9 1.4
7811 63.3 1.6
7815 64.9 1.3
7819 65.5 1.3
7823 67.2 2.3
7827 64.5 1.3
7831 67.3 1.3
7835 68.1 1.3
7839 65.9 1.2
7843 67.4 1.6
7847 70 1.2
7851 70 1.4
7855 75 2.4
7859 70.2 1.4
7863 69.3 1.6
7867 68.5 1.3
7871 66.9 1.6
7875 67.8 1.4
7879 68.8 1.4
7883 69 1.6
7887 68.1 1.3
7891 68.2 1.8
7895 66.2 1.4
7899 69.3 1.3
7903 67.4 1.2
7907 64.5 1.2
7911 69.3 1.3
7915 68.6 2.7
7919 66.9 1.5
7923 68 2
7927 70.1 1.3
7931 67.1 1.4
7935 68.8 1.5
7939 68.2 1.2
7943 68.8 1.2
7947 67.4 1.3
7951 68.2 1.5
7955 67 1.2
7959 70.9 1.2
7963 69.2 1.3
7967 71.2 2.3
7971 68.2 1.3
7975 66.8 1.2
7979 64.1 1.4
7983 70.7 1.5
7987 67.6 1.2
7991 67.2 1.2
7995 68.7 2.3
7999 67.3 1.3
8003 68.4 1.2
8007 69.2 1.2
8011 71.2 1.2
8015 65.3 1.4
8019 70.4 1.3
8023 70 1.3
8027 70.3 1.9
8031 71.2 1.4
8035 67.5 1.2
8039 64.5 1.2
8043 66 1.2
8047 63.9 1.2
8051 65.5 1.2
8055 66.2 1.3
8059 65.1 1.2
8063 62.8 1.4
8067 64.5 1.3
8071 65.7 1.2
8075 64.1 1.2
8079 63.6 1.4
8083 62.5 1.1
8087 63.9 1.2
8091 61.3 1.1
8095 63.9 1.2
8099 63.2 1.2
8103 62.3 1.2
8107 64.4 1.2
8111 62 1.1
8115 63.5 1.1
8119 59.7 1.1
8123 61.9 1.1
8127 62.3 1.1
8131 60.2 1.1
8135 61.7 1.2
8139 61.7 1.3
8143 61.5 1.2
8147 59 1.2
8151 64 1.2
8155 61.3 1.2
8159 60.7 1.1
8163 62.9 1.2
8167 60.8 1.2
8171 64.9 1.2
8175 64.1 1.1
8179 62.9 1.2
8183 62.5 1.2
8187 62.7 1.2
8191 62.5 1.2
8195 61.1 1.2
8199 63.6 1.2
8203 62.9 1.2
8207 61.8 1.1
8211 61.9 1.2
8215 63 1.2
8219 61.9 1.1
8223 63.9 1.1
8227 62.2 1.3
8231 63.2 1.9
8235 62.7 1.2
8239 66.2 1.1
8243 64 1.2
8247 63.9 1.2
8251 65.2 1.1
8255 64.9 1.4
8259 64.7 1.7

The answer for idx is 3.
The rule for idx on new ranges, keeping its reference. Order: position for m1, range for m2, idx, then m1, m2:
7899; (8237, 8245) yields 7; 0.01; 7.1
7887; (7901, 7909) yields -1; 0.00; -1.1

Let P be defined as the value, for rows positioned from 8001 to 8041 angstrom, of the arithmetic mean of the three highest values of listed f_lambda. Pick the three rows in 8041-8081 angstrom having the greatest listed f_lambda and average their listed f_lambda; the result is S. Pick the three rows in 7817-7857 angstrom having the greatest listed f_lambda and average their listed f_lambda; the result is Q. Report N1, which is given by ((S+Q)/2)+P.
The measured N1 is 140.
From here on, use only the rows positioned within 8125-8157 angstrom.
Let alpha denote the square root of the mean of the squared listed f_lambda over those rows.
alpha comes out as 61.5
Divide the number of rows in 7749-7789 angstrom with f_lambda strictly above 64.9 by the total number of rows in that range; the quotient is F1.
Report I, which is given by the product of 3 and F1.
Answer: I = 2.7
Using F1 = 0.90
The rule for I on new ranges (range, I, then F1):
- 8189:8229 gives 0.0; 0.00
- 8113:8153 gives 0.0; 0.00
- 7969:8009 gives 2.7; 0.90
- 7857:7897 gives 3.0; 1.00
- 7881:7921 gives 2.7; 0.90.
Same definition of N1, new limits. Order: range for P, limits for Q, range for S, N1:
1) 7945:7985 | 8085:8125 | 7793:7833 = 137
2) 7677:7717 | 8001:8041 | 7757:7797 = 137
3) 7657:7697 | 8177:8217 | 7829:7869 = 136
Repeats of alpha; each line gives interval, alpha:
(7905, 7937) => 67.9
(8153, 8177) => 62.5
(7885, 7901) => 68.0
